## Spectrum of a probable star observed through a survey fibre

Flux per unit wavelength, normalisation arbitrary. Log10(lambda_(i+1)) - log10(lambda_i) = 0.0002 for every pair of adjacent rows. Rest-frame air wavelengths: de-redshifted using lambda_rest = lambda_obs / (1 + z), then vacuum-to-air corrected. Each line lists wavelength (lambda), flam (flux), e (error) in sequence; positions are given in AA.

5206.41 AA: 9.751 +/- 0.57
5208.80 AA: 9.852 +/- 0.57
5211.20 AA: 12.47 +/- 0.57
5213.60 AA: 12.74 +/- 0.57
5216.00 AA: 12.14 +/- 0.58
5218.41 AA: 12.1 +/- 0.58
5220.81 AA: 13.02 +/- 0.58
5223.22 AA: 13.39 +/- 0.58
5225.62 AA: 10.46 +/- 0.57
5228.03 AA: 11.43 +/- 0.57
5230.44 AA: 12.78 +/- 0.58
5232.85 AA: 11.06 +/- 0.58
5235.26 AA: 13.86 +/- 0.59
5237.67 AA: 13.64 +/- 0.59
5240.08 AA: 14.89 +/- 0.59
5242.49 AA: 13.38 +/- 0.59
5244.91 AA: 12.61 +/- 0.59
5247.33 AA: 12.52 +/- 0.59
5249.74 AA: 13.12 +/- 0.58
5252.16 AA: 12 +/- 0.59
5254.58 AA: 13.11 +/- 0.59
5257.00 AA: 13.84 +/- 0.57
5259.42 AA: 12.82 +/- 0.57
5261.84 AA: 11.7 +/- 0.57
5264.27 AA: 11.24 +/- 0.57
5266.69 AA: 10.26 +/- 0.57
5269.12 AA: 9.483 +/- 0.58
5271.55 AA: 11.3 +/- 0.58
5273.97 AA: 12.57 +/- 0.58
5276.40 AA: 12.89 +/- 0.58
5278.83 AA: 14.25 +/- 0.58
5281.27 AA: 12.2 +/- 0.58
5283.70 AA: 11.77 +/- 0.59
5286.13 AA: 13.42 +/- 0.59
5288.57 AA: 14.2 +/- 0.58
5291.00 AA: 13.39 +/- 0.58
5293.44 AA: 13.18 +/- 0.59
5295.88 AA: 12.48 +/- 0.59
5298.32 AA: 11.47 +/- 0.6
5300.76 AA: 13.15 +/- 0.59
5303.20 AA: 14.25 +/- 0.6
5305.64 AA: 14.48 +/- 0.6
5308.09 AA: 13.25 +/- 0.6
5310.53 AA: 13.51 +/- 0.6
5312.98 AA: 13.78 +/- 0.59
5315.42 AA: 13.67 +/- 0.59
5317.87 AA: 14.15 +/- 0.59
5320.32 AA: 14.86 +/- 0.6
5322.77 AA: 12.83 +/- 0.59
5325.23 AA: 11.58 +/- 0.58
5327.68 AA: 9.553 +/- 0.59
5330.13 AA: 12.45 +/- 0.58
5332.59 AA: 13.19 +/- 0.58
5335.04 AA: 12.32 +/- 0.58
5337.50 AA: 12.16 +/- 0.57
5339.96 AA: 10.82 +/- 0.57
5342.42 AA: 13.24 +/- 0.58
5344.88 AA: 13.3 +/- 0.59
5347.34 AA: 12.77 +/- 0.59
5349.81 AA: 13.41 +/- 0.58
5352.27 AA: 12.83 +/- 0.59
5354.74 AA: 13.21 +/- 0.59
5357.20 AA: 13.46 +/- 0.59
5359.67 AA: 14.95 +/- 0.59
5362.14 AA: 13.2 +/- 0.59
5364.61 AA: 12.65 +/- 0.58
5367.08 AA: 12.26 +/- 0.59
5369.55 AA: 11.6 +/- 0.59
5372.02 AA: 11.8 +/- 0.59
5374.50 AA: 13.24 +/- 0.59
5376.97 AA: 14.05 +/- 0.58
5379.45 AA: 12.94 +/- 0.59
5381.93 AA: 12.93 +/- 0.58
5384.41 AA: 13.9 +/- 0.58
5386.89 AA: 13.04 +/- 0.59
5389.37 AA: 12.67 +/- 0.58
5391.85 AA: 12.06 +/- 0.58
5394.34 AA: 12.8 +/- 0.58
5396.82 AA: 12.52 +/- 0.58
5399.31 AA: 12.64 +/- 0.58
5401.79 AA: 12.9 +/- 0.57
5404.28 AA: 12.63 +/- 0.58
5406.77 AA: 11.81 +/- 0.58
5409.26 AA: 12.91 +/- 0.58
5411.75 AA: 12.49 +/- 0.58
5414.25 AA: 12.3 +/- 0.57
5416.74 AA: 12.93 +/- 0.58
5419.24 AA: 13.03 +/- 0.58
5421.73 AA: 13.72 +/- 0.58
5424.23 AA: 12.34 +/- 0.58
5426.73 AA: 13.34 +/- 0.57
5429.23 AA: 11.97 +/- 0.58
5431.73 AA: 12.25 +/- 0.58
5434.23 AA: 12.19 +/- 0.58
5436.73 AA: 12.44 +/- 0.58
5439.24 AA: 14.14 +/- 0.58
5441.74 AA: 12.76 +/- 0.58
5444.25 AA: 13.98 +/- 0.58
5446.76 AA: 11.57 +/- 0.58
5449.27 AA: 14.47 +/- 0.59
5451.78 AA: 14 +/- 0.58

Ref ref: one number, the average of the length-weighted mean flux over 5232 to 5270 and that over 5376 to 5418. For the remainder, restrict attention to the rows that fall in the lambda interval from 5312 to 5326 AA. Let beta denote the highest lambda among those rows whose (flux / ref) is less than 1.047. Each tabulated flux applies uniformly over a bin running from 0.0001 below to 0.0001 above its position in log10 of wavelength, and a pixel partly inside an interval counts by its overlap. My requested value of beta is 5325.23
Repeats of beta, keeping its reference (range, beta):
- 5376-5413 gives 5411.75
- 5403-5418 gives 5416.74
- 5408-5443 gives 5441.74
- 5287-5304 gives 5300.76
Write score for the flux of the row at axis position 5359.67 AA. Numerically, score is 14.95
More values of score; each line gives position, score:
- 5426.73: 13.34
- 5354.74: 13.21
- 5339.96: 10.82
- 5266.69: 10.26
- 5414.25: 12.3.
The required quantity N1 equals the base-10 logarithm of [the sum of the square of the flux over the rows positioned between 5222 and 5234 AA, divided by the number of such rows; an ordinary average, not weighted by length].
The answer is 2.15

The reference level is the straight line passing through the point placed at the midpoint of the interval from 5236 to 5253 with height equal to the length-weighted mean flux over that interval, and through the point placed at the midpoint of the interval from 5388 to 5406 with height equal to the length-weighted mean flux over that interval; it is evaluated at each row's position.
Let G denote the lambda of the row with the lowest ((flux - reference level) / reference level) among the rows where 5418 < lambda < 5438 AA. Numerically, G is 5429.23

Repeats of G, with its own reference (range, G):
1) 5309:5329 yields 5327.68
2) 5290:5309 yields 5298.32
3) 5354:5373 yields 5369.55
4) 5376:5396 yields 5391.85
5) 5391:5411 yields 5406.77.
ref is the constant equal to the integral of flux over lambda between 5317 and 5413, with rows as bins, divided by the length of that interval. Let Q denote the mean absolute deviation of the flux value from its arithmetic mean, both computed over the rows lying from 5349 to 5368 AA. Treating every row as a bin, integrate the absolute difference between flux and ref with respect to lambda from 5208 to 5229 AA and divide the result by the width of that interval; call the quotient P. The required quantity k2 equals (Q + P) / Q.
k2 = 2.9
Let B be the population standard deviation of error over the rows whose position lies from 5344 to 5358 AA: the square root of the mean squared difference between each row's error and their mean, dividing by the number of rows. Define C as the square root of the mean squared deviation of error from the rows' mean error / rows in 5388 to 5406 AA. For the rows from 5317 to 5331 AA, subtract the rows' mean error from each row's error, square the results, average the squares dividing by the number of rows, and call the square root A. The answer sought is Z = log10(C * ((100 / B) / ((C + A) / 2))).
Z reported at 4.26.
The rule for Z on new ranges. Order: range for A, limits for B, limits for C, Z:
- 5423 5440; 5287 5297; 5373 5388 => 4.37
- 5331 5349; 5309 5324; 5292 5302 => 4.19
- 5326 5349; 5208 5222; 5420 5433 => 4.15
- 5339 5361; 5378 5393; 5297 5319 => 4.25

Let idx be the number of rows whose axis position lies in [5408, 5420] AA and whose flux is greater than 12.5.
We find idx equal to 3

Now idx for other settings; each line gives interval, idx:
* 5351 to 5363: 5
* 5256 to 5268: 2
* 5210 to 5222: 2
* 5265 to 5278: 2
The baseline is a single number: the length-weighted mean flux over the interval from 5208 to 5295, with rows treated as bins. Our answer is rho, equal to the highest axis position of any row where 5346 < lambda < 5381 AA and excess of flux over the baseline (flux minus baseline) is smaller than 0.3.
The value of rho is 5372.02 AA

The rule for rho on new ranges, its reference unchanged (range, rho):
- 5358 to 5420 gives 5414.25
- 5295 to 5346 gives 5339.96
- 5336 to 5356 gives 5347.34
